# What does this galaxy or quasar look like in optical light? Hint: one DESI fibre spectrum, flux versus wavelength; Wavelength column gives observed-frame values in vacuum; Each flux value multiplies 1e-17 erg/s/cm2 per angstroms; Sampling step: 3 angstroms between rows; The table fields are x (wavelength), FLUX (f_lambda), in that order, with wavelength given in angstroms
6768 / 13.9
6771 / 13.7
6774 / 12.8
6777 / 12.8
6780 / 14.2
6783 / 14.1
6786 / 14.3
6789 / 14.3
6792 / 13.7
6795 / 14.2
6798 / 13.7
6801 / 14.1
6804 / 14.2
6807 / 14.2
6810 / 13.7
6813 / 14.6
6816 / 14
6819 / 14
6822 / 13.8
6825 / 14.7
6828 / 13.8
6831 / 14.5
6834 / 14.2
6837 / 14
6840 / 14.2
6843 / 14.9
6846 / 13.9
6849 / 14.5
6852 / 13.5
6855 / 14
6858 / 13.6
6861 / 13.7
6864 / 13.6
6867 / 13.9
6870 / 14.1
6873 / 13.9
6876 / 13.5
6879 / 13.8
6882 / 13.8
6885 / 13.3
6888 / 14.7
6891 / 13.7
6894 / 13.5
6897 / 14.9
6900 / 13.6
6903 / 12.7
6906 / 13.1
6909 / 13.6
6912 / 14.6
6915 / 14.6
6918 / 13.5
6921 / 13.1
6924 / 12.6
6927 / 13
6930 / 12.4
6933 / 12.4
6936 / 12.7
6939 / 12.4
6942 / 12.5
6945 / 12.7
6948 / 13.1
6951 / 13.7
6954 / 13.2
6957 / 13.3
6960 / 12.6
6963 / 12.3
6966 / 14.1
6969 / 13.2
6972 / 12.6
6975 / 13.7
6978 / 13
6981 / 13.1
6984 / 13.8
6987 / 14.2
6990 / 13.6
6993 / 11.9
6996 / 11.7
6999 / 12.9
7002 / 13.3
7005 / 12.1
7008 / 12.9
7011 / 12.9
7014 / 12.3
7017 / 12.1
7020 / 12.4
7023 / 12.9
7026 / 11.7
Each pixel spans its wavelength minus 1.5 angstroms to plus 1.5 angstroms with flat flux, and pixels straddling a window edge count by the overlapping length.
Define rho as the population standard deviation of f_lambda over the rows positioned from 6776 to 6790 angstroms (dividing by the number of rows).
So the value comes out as 0.57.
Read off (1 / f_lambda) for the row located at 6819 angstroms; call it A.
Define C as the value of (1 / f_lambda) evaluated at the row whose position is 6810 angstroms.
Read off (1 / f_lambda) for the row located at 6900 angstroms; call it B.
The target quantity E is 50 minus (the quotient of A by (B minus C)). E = -83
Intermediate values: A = 0.071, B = 0.0735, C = 0.073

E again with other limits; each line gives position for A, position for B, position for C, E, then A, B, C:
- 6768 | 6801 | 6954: 65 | 0.072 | 0.0709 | 0.076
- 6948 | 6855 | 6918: 79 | 0.076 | 0.0714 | 0.074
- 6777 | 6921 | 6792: 27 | 0.078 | 0.0763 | 0.073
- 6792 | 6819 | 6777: 61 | 0.073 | 0.0714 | 0.078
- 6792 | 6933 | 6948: 33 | 0.073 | 0.0806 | 0.076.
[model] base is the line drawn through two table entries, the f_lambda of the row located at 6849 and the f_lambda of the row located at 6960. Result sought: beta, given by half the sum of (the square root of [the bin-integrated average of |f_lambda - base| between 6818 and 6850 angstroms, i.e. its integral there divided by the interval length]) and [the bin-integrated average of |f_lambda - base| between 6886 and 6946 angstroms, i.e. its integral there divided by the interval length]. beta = 0.64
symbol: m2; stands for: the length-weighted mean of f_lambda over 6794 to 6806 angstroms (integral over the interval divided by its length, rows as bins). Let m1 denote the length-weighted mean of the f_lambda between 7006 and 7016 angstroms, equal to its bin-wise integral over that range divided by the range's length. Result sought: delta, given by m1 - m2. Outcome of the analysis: -1.4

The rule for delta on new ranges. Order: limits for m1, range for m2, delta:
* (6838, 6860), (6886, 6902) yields 0.1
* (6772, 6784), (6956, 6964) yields 0.7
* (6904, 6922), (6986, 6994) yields 0.5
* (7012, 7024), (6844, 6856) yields -1.6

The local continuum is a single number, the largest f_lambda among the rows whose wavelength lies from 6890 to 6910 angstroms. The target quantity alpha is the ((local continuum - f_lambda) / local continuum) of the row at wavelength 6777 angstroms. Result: 0.14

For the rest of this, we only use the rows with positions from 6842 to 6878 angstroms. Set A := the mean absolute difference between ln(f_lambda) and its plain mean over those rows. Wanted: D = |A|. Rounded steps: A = 0.021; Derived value 0.021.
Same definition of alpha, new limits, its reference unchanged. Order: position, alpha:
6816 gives 0.06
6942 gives 0.16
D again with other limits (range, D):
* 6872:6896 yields 0.020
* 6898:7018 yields 0.042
